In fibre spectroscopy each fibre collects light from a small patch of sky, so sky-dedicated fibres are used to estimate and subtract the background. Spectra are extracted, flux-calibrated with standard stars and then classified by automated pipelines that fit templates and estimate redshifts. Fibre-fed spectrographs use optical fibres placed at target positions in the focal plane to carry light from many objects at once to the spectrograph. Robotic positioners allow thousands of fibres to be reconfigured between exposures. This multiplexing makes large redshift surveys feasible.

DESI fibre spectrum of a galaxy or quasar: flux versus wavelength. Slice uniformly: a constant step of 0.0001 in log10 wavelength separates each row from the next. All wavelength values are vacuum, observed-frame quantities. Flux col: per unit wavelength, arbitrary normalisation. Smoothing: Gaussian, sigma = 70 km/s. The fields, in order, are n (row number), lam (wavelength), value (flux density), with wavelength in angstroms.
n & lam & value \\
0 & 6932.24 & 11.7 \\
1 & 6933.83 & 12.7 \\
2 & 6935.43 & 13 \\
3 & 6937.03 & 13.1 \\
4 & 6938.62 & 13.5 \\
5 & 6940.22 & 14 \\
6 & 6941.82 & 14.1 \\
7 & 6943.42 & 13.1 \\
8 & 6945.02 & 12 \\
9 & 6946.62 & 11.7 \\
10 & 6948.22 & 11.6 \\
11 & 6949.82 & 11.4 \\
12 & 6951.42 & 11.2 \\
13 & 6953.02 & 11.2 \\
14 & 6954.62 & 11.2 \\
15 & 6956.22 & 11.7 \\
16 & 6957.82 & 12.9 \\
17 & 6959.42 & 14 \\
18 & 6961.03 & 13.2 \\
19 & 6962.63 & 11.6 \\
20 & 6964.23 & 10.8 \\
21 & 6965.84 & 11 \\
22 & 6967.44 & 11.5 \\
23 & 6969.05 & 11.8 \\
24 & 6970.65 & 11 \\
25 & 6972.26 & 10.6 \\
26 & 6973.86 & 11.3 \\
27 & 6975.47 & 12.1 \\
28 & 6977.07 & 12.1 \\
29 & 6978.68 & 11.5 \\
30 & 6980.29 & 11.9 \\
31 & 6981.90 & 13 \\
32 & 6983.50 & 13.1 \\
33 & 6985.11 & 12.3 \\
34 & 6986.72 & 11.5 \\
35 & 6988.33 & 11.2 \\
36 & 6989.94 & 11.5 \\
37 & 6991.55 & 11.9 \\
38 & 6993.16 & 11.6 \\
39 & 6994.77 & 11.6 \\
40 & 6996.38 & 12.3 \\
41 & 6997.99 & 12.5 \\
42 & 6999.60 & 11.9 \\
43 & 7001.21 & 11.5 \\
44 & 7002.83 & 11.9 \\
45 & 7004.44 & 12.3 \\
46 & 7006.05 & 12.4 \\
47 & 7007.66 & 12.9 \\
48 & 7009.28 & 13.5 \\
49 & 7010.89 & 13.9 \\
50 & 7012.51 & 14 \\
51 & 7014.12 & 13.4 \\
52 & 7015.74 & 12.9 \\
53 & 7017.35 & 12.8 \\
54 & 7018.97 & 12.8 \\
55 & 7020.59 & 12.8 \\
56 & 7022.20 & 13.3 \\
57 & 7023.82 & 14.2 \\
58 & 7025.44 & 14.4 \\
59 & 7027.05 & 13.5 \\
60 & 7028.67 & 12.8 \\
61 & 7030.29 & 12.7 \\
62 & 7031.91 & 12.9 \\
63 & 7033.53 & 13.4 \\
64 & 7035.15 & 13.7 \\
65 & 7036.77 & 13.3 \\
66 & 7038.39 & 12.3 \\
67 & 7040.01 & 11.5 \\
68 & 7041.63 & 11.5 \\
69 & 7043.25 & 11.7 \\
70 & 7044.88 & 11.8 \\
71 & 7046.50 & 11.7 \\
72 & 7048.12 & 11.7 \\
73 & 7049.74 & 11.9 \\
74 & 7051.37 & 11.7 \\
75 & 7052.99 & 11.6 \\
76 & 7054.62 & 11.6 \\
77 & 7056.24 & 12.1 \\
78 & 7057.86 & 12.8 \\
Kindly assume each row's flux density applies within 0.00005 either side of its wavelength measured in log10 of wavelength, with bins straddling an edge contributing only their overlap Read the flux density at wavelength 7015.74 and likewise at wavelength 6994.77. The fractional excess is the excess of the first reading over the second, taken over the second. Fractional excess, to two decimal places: 0.11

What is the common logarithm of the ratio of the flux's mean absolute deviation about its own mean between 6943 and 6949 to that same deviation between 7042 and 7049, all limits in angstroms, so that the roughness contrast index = 1.1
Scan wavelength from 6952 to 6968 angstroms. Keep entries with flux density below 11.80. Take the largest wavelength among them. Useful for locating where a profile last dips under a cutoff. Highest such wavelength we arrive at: 6967.44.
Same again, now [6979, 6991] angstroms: 6989.94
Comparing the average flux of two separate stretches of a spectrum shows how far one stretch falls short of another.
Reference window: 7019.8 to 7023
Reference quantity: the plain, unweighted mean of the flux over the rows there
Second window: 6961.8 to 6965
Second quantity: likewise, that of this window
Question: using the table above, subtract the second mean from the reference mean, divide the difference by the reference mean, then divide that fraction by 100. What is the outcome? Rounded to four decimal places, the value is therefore 0.0014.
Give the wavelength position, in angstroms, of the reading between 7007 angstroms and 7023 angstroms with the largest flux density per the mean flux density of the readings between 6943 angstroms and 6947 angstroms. 7012.51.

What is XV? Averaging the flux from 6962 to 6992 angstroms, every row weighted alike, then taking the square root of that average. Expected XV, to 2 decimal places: 3.42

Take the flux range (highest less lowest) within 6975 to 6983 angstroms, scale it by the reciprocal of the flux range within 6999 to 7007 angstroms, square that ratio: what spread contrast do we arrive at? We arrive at 2.8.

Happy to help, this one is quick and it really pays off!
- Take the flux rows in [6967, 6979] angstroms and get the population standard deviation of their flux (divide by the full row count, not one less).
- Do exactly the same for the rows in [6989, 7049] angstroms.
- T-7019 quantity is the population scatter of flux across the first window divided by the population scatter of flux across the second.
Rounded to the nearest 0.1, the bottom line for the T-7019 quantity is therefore 0.6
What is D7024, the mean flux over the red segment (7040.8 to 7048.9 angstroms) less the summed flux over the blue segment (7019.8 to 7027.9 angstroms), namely -56.5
